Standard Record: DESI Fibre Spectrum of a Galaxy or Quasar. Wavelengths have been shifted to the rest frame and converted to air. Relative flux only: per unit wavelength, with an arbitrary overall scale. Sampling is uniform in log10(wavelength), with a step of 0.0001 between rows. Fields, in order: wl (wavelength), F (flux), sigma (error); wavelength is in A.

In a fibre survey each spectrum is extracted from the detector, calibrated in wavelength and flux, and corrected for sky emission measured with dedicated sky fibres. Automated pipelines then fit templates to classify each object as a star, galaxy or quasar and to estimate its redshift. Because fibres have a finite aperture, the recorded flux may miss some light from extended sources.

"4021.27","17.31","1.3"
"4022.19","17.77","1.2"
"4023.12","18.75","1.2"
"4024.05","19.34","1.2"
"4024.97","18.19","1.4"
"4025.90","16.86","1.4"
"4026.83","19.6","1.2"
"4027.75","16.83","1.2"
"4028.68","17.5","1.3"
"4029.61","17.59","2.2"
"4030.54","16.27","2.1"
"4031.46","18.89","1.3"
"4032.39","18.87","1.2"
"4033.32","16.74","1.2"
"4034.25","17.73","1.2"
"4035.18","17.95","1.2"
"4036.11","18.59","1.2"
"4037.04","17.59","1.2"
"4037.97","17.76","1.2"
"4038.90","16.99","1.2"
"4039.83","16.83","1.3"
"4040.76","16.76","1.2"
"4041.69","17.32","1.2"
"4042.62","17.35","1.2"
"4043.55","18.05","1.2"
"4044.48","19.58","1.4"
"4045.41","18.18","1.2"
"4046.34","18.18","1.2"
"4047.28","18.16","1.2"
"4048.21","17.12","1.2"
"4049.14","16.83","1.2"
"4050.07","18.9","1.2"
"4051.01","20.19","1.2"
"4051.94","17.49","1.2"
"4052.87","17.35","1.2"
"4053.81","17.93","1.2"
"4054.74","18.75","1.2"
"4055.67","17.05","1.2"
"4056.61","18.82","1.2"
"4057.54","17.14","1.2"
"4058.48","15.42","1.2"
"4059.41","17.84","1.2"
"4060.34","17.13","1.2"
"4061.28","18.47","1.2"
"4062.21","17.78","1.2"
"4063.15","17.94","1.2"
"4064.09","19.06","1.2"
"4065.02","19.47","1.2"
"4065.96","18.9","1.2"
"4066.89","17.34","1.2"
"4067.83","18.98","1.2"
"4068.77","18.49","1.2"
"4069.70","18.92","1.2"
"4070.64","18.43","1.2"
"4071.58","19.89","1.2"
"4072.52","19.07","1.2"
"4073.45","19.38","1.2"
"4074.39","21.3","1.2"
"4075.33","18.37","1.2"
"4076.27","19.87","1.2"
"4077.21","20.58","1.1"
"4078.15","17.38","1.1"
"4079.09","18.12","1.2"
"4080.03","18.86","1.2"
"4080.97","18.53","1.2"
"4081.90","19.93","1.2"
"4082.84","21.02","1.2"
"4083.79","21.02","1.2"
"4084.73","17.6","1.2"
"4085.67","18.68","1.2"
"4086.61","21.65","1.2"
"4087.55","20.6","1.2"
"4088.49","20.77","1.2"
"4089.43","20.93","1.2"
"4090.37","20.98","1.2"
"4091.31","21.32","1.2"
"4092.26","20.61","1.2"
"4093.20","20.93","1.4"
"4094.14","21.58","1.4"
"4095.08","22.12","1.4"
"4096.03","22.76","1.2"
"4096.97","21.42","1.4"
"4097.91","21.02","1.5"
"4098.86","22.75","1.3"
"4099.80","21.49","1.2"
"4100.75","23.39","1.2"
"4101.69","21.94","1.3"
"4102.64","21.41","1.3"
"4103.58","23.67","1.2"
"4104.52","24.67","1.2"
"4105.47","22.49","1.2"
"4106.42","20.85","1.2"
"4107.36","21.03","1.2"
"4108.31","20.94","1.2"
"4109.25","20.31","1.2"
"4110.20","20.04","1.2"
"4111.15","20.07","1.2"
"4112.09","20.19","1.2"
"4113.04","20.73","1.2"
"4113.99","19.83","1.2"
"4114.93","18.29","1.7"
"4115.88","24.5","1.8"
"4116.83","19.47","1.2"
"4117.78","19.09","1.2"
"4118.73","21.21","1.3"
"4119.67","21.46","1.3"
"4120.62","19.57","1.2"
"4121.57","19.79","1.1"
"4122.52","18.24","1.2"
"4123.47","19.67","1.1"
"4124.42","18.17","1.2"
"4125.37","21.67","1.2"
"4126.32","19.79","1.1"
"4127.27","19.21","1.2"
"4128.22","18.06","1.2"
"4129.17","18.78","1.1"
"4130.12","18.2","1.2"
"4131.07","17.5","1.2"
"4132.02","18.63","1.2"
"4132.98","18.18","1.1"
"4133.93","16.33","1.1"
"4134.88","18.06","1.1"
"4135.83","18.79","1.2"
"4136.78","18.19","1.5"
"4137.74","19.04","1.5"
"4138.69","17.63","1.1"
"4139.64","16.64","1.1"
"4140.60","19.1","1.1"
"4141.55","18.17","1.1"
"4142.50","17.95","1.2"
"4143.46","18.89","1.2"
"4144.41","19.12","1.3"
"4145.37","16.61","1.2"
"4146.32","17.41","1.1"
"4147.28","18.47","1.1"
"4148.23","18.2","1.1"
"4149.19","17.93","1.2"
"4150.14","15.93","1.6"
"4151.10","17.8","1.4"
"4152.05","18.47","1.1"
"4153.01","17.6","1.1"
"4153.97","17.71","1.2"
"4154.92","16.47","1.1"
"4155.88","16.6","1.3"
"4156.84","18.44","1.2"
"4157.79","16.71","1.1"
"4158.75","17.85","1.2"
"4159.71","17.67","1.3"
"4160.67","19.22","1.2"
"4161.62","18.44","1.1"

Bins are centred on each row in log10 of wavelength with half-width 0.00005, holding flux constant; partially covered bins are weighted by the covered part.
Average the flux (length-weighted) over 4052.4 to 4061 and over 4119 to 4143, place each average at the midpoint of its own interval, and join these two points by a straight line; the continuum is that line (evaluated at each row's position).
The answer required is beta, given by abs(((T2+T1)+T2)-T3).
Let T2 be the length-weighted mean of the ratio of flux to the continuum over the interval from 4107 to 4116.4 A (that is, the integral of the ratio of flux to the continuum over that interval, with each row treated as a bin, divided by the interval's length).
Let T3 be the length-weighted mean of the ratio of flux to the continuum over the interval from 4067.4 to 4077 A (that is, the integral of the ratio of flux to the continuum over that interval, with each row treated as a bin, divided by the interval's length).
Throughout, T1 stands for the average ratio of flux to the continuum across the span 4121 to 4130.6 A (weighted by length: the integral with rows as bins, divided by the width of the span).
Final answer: 2.18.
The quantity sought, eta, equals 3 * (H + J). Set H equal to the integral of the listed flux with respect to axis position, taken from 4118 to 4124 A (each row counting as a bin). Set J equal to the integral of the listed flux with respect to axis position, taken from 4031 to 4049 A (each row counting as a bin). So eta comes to 1320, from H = 120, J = 320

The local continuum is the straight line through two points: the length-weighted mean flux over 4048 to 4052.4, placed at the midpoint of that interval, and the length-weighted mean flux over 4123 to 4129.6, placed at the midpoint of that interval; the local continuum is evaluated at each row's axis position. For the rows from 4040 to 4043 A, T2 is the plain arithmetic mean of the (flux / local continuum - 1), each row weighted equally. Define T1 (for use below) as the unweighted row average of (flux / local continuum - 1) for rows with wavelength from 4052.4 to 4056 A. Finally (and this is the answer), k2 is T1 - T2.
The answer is 0.024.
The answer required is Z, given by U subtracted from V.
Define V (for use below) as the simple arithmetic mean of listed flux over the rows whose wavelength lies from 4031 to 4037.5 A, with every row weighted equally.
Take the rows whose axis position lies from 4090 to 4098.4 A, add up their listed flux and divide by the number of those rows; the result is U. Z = -3.4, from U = 21.4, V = 18.1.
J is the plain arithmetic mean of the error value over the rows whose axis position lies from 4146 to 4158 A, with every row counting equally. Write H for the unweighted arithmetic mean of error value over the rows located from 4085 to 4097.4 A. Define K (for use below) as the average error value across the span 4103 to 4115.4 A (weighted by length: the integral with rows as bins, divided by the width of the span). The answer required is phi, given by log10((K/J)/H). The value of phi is -0.087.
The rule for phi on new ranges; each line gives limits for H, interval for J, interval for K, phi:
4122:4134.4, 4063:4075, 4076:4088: -0.071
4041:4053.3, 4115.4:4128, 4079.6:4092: -0.098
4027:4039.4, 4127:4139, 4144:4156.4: -0.132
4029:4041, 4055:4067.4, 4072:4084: -0.140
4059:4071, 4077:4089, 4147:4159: -0.070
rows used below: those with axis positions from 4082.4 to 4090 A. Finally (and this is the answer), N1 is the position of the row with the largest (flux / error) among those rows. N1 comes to 4086.61 A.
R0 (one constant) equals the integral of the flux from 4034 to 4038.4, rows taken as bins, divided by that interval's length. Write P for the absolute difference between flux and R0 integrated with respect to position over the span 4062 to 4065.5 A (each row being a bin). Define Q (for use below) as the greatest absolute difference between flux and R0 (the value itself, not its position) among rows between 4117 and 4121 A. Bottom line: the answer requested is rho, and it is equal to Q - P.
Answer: 1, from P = 2.6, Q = 3.5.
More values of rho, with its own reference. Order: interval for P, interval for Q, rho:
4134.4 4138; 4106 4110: 1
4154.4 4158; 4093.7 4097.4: 1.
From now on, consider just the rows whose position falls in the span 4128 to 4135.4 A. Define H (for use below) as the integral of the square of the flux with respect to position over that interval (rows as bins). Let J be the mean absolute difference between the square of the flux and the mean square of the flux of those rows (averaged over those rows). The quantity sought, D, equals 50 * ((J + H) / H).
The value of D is 50.4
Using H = 2394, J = 18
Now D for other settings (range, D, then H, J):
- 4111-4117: 51.1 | 2546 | 54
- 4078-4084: 51.0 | 2242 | 46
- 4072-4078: 50.7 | 2320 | 33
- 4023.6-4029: 51.0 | 1771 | 36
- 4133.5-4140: 50.7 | 2077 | 29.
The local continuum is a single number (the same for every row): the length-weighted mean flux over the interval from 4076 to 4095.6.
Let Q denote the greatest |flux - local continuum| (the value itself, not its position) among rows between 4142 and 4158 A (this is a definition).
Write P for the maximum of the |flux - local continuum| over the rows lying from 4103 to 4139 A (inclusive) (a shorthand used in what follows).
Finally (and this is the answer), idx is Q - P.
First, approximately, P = 4.52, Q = 4.2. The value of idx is -0.3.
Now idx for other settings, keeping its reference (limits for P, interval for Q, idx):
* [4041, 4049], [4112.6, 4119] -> 1.3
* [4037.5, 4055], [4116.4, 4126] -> -1.4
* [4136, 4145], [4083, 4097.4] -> -0.9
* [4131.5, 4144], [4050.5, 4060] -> 0.9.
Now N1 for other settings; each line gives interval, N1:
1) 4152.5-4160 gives 4153.01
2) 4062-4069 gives 4065.02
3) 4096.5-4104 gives 4103.58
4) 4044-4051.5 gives 4051.01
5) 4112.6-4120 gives 4113.04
